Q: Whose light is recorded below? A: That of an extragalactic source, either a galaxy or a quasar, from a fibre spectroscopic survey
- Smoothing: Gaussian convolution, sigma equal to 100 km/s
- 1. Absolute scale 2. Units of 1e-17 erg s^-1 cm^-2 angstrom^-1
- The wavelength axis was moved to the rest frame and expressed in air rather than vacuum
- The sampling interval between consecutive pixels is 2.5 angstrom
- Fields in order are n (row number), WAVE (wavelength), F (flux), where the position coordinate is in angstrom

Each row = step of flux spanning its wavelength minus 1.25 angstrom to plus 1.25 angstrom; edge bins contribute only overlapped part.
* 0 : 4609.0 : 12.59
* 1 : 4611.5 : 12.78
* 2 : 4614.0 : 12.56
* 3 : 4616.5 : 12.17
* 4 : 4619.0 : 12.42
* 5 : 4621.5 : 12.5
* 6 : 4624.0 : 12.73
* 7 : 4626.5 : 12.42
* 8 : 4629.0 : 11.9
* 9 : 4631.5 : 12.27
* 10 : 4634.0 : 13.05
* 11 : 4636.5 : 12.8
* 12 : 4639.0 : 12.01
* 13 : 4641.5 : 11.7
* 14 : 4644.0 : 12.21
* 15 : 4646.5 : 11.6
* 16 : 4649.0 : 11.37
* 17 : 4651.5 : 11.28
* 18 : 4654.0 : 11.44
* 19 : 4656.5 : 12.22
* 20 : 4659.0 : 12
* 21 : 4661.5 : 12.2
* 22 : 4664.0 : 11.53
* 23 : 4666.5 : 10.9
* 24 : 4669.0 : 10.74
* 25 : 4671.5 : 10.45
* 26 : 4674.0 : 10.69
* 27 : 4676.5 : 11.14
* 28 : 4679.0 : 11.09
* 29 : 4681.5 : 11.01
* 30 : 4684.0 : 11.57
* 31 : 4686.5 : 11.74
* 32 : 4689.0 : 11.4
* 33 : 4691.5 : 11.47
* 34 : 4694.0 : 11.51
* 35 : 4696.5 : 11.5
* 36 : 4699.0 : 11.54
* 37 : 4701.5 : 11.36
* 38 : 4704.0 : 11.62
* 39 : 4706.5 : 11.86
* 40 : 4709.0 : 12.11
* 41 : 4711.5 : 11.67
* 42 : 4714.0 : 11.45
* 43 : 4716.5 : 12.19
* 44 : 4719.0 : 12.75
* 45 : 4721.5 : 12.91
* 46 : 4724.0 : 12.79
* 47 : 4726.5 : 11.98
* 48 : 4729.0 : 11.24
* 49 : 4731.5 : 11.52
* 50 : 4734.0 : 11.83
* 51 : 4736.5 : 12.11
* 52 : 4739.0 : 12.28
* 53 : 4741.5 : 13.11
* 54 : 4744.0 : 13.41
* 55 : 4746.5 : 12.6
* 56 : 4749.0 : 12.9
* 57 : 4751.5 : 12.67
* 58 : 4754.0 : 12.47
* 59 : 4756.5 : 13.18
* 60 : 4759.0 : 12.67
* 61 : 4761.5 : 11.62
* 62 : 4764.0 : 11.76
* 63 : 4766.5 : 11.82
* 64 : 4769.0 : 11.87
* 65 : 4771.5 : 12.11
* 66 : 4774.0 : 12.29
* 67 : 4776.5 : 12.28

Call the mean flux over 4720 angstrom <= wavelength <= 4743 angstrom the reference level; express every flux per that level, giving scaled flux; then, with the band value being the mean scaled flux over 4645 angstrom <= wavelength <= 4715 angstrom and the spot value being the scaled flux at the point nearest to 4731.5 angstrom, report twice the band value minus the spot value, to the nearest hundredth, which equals 0.93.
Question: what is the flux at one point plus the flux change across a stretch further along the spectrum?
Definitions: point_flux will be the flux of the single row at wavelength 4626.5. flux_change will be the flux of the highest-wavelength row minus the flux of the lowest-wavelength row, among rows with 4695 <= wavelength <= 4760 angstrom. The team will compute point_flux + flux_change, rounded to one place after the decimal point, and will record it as 13.6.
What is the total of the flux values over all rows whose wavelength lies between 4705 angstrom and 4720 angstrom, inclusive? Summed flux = 72.0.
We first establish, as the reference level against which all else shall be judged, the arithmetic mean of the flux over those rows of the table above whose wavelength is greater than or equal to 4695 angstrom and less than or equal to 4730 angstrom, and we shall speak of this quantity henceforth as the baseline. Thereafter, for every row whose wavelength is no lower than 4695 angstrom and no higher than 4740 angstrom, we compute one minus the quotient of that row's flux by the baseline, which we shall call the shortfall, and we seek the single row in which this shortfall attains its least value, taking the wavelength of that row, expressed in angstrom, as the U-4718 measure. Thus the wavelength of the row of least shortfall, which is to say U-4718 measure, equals 4721.5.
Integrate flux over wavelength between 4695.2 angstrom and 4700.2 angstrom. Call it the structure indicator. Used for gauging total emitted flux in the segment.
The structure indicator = 57.6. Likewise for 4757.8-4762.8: 60.7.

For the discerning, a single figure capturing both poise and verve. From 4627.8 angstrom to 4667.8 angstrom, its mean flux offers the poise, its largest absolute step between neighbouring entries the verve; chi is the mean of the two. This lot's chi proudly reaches 6.35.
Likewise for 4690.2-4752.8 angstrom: 6.46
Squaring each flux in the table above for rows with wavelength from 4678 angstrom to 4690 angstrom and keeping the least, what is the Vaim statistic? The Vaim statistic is 121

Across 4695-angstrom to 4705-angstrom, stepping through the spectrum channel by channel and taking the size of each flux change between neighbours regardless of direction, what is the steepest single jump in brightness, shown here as 0.3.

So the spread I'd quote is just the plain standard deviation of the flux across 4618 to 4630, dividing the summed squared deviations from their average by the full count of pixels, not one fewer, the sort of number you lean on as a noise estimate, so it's 0.27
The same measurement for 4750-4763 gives 0.51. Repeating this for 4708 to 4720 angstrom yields 0.45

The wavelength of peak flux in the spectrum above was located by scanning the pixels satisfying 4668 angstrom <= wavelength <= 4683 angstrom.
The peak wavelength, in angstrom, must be 4676.5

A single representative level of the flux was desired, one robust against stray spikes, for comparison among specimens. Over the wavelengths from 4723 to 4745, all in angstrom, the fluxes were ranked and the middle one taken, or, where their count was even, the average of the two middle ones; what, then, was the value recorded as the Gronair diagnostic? 12.1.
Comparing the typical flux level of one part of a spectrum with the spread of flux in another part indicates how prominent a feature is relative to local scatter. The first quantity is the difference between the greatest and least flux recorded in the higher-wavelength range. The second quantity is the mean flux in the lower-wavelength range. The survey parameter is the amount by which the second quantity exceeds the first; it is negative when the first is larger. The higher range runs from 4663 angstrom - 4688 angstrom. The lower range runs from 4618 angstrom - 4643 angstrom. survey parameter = 11.1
